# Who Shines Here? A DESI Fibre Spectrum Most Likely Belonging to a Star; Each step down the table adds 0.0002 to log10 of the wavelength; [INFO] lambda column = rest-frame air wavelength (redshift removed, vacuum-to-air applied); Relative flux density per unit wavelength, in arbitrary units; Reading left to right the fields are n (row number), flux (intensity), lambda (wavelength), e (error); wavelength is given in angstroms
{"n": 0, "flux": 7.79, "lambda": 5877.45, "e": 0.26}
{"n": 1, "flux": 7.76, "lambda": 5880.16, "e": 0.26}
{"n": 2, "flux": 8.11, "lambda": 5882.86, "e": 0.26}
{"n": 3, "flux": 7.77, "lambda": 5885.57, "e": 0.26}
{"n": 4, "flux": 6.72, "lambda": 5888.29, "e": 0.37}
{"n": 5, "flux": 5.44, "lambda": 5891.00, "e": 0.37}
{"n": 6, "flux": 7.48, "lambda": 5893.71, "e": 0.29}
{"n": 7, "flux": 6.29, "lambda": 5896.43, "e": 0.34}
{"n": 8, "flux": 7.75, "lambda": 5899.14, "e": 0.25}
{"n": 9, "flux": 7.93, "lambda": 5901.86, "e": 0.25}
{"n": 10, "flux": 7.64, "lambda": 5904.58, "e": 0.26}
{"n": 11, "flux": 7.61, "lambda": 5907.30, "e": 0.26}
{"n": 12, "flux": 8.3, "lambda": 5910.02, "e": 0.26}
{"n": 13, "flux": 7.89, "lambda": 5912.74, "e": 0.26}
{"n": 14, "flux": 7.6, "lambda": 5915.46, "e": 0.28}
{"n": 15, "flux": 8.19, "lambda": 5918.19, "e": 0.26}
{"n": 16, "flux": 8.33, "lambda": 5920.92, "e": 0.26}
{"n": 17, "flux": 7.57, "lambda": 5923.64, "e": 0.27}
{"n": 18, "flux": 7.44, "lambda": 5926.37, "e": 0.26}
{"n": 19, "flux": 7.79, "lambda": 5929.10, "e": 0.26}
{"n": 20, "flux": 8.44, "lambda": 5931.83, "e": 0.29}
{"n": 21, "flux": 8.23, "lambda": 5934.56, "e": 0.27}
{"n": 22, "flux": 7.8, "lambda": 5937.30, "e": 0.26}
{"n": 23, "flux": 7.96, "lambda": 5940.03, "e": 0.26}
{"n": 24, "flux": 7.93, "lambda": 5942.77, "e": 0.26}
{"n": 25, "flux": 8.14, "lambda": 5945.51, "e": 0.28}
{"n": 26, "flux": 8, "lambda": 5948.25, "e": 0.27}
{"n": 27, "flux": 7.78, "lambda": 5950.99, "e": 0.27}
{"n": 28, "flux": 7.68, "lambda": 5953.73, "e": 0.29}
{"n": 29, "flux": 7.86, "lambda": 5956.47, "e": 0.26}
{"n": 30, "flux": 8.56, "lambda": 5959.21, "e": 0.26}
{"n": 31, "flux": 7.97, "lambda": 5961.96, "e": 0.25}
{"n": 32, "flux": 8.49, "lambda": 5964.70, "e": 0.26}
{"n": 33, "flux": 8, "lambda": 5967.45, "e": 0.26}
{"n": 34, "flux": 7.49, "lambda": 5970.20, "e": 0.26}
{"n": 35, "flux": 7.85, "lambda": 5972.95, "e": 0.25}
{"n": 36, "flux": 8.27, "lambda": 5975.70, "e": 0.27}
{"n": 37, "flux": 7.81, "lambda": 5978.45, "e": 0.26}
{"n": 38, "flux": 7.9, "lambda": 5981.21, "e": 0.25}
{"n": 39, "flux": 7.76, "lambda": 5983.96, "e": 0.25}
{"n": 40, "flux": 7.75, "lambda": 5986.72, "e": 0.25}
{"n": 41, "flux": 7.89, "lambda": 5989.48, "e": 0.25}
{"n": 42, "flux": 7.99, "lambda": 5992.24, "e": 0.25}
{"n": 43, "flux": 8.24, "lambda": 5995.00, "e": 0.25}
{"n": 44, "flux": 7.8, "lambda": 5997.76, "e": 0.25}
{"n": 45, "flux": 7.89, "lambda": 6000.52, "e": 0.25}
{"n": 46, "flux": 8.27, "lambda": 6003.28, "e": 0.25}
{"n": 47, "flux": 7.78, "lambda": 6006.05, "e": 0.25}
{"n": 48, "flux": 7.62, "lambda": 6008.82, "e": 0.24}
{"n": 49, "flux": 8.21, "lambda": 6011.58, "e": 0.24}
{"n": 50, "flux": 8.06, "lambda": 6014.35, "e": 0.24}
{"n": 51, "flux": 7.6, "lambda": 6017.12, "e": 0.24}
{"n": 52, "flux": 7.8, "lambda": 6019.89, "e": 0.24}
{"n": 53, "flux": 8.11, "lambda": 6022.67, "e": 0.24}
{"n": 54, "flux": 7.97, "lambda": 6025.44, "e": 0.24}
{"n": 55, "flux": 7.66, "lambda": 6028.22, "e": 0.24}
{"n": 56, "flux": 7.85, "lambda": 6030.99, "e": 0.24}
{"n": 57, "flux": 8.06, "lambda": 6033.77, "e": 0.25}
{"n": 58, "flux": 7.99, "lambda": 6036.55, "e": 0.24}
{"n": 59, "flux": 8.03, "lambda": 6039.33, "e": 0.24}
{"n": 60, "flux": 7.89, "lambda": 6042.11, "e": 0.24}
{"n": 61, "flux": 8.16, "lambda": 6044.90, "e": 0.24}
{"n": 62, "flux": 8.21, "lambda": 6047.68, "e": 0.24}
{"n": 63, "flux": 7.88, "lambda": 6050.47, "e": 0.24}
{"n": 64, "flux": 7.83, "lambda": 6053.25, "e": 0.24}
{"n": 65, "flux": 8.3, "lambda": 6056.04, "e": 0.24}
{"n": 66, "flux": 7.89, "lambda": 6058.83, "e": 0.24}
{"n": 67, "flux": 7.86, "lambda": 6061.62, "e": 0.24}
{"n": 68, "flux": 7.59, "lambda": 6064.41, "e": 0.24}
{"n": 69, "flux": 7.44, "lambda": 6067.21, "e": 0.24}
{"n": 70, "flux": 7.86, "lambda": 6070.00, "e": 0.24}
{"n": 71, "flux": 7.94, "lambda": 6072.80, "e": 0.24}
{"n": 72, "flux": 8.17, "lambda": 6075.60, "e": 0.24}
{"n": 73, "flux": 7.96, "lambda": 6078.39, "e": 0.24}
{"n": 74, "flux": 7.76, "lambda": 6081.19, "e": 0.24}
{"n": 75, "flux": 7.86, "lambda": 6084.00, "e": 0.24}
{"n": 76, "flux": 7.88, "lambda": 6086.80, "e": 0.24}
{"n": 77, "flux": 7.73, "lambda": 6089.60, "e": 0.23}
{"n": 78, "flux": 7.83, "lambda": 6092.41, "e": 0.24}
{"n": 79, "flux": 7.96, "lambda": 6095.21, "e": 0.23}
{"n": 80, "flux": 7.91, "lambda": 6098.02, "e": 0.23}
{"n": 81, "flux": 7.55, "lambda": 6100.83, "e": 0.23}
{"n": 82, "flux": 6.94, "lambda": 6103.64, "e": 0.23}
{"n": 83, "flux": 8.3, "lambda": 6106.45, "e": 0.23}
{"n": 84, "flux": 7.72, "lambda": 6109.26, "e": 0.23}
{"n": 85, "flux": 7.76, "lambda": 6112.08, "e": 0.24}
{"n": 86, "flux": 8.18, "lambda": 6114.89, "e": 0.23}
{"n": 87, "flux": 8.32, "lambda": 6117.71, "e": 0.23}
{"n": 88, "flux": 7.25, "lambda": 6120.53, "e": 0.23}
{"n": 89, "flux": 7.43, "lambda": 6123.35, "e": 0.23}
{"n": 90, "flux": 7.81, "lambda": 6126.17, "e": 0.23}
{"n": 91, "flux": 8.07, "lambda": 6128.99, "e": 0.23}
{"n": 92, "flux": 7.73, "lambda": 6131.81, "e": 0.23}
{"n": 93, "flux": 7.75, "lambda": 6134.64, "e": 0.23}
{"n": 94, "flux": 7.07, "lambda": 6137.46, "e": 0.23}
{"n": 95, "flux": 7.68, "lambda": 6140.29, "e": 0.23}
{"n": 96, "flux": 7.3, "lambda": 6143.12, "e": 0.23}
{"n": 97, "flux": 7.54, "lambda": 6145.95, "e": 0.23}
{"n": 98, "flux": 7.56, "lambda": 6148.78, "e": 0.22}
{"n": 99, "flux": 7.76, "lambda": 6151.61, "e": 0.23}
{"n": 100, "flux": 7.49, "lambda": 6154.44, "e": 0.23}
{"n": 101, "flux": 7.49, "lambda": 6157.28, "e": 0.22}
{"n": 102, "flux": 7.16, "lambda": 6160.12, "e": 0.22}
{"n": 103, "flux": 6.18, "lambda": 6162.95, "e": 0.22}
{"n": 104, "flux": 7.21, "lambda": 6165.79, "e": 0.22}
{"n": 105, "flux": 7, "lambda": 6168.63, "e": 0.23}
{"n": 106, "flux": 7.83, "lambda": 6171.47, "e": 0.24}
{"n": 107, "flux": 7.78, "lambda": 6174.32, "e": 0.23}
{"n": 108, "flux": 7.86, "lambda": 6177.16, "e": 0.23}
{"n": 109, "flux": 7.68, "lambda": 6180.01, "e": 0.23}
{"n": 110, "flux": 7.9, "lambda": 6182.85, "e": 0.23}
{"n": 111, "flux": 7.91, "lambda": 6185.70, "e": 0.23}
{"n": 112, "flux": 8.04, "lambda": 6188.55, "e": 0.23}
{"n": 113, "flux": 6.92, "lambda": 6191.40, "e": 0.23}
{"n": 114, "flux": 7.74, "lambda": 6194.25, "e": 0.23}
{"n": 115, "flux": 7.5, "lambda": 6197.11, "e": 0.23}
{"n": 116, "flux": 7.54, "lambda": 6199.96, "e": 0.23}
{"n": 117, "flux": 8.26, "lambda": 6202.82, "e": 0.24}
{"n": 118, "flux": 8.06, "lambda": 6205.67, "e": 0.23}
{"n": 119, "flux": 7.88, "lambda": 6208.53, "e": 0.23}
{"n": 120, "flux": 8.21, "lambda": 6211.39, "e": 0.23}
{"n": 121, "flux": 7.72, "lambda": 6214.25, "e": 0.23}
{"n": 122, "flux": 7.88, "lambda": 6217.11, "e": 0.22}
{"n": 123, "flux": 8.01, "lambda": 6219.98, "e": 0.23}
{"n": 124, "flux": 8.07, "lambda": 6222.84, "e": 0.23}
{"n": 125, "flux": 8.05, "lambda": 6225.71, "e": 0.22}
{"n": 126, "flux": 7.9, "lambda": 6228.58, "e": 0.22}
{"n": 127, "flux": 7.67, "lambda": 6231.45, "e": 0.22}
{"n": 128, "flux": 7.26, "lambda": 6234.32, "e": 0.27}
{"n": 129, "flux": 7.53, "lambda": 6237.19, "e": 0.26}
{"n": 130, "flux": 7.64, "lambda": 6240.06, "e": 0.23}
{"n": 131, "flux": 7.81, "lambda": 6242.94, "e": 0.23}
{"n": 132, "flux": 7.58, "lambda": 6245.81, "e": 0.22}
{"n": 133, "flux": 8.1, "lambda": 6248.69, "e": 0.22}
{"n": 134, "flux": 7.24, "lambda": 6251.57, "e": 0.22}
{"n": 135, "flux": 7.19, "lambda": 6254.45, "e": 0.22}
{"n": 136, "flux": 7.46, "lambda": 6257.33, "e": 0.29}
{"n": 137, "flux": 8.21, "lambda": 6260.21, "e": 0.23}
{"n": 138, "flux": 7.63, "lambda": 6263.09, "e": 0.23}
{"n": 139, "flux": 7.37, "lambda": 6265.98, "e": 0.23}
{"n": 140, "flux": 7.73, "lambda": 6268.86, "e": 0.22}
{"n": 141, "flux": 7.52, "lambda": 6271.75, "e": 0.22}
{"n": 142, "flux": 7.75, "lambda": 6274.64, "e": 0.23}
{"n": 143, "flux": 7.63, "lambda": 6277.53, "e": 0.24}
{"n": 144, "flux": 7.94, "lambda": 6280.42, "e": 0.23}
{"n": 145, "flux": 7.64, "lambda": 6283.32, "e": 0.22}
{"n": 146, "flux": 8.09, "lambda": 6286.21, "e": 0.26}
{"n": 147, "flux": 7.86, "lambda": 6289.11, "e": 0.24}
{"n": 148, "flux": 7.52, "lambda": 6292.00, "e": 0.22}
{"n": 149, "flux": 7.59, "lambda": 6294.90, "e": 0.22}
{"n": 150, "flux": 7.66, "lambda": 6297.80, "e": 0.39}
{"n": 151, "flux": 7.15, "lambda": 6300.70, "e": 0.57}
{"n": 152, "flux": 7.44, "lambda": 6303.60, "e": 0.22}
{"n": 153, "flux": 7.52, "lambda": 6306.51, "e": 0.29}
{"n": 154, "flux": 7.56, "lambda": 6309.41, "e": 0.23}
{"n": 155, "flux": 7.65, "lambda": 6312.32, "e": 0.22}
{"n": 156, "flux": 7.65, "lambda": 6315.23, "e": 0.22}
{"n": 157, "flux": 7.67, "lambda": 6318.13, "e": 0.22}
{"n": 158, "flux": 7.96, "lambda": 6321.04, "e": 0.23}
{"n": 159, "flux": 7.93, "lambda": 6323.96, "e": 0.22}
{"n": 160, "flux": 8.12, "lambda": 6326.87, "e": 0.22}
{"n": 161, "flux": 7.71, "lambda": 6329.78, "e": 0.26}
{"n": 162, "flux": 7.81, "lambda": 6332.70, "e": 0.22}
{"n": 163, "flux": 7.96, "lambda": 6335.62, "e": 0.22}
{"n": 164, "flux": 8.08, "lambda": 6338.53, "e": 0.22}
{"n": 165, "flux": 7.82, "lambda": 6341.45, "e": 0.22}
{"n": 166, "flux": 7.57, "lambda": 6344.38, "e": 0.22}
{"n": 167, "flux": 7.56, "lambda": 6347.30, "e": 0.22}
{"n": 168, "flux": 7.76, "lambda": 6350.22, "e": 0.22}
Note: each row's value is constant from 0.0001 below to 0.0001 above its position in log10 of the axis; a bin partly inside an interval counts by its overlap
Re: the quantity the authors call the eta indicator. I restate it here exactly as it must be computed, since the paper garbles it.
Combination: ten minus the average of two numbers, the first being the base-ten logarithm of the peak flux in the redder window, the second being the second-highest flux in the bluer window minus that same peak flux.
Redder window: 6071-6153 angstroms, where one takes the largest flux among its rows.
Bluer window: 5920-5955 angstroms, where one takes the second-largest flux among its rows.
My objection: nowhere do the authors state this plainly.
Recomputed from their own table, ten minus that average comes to 9.53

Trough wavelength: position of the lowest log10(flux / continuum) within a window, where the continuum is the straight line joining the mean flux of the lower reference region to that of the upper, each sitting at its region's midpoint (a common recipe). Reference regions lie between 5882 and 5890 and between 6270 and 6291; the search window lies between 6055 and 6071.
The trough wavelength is 6067.21 angstroms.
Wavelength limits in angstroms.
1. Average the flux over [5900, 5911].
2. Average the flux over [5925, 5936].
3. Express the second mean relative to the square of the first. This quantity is 0.129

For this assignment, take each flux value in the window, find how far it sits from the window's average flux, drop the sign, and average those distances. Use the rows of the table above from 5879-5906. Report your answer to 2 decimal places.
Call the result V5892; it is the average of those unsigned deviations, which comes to 0.68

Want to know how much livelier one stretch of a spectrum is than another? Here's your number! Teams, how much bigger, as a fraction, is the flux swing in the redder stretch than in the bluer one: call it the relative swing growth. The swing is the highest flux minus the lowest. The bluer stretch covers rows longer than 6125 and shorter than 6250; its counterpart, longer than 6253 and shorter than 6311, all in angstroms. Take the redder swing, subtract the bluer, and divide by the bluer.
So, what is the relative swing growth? -0.5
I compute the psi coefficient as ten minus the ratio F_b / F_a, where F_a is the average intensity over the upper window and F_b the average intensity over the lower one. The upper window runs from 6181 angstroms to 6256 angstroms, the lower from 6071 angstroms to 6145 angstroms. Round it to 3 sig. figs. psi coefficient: 9.00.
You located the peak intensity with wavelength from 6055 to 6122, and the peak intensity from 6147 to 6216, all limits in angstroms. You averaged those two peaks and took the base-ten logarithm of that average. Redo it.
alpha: 0.919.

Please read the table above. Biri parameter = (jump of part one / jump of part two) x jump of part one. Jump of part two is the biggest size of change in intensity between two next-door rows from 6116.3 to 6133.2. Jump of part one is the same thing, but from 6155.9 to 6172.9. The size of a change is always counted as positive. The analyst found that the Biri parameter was 1.0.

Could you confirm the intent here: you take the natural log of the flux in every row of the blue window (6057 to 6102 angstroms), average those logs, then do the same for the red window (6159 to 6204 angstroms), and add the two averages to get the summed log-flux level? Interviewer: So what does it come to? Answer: 4.07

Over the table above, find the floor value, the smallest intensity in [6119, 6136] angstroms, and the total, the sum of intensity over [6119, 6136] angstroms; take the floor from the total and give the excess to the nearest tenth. 38.8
